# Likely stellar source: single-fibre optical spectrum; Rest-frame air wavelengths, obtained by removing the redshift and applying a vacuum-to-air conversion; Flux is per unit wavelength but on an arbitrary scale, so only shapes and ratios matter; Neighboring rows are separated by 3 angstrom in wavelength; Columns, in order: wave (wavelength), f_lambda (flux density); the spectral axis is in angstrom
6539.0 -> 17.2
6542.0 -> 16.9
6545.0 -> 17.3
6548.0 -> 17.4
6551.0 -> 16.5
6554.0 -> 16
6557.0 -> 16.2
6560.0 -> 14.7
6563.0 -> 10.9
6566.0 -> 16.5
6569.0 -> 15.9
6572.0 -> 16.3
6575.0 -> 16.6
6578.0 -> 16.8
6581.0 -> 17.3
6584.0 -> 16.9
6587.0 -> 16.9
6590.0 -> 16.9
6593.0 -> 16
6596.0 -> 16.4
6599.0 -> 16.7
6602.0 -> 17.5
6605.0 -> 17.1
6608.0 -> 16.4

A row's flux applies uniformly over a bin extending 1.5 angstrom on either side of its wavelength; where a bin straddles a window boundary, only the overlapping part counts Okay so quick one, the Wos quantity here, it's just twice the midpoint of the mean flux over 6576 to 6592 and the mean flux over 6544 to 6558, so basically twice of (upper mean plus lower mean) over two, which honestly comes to 33.6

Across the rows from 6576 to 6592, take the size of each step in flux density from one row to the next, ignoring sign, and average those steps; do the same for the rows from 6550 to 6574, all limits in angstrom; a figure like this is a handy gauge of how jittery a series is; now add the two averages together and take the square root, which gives 1.4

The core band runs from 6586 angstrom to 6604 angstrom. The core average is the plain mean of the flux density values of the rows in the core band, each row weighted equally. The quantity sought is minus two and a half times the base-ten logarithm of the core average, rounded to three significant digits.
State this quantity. -3.06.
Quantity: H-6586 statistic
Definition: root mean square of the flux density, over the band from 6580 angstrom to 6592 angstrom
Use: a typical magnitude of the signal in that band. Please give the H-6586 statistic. 17.0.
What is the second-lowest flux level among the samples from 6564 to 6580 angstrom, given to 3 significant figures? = 16.3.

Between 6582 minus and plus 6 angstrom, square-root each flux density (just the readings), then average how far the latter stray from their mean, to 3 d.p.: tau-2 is 0.020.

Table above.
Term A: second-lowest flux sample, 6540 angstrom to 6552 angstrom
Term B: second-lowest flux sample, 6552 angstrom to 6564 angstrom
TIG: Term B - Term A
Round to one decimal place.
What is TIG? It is -2.2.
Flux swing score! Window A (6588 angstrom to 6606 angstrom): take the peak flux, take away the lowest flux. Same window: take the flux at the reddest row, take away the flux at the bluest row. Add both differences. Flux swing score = 1.7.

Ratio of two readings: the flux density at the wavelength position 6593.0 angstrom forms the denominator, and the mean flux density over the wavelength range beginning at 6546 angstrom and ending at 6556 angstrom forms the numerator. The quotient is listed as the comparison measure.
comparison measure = 1.04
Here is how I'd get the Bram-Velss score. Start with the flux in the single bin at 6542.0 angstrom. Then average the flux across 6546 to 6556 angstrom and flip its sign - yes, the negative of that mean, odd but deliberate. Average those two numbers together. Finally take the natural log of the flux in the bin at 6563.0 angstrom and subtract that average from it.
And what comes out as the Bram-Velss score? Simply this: 2.26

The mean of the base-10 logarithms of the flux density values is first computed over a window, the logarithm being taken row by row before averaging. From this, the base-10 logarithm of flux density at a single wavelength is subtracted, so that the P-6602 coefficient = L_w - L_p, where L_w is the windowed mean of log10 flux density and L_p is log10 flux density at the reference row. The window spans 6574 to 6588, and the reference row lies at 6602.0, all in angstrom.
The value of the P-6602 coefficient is -0.015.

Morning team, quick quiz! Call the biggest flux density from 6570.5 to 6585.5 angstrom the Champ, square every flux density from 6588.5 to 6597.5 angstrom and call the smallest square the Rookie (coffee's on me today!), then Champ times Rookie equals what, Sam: 4429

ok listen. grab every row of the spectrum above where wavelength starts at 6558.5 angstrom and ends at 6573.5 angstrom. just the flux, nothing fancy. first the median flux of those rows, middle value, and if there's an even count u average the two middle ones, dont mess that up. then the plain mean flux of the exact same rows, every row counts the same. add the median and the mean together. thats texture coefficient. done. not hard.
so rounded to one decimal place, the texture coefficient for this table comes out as 30.8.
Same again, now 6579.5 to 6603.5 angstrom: 33.7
